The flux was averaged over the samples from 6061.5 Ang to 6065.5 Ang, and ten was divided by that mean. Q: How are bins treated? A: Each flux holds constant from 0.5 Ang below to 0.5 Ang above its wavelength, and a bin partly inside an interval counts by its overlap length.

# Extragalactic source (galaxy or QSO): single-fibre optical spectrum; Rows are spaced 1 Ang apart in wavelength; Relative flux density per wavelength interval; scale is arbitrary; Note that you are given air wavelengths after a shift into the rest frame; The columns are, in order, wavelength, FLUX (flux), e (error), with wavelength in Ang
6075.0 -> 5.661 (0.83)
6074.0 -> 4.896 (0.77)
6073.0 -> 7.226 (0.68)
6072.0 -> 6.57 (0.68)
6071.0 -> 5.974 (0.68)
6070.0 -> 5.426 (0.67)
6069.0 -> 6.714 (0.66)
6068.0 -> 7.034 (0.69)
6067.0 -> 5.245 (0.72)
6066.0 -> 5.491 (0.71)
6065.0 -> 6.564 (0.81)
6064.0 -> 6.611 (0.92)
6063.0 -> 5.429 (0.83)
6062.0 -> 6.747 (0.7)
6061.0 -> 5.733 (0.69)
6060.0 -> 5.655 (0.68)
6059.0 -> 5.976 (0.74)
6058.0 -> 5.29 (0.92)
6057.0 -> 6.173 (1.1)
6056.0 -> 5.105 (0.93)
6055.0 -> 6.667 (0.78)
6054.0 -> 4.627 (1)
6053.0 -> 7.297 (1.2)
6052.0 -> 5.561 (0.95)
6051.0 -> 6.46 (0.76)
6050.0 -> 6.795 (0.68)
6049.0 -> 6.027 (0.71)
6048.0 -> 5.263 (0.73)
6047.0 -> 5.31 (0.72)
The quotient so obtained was 1.58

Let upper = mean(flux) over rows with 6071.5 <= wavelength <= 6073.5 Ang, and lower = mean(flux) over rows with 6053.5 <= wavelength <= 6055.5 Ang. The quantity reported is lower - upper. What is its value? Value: -1.3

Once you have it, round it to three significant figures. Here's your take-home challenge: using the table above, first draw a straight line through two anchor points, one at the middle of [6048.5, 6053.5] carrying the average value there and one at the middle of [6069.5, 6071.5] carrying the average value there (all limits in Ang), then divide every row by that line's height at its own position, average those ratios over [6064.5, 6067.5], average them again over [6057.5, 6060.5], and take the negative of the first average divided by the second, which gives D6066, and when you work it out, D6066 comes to -1.07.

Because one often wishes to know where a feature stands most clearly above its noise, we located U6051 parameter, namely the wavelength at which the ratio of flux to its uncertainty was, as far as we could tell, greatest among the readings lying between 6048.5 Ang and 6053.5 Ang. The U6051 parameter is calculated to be 6050.0 Ang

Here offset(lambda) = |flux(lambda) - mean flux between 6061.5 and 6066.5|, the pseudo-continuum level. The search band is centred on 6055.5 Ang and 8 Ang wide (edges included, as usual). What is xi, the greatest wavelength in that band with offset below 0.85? 6059.0 Ang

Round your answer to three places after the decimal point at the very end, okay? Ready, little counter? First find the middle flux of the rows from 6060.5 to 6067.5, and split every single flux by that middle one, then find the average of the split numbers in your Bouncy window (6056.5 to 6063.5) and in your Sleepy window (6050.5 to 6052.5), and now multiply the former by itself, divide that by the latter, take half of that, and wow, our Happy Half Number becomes 0.498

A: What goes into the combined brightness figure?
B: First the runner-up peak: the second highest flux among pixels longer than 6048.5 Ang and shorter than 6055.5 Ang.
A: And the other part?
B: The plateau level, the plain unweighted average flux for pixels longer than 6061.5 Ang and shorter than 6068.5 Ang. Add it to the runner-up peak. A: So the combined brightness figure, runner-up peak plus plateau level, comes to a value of 13.0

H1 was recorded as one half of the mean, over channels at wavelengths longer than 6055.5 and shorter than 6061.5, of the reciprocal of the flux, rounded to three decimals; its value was 0.089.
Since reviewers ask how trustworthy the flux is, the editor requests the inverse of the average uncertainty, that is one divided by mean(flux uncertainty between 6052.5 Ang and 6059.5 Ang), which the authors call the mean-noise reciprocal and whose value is 1.05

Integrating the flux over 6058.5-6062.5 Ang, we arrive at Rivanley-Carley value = 24.1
